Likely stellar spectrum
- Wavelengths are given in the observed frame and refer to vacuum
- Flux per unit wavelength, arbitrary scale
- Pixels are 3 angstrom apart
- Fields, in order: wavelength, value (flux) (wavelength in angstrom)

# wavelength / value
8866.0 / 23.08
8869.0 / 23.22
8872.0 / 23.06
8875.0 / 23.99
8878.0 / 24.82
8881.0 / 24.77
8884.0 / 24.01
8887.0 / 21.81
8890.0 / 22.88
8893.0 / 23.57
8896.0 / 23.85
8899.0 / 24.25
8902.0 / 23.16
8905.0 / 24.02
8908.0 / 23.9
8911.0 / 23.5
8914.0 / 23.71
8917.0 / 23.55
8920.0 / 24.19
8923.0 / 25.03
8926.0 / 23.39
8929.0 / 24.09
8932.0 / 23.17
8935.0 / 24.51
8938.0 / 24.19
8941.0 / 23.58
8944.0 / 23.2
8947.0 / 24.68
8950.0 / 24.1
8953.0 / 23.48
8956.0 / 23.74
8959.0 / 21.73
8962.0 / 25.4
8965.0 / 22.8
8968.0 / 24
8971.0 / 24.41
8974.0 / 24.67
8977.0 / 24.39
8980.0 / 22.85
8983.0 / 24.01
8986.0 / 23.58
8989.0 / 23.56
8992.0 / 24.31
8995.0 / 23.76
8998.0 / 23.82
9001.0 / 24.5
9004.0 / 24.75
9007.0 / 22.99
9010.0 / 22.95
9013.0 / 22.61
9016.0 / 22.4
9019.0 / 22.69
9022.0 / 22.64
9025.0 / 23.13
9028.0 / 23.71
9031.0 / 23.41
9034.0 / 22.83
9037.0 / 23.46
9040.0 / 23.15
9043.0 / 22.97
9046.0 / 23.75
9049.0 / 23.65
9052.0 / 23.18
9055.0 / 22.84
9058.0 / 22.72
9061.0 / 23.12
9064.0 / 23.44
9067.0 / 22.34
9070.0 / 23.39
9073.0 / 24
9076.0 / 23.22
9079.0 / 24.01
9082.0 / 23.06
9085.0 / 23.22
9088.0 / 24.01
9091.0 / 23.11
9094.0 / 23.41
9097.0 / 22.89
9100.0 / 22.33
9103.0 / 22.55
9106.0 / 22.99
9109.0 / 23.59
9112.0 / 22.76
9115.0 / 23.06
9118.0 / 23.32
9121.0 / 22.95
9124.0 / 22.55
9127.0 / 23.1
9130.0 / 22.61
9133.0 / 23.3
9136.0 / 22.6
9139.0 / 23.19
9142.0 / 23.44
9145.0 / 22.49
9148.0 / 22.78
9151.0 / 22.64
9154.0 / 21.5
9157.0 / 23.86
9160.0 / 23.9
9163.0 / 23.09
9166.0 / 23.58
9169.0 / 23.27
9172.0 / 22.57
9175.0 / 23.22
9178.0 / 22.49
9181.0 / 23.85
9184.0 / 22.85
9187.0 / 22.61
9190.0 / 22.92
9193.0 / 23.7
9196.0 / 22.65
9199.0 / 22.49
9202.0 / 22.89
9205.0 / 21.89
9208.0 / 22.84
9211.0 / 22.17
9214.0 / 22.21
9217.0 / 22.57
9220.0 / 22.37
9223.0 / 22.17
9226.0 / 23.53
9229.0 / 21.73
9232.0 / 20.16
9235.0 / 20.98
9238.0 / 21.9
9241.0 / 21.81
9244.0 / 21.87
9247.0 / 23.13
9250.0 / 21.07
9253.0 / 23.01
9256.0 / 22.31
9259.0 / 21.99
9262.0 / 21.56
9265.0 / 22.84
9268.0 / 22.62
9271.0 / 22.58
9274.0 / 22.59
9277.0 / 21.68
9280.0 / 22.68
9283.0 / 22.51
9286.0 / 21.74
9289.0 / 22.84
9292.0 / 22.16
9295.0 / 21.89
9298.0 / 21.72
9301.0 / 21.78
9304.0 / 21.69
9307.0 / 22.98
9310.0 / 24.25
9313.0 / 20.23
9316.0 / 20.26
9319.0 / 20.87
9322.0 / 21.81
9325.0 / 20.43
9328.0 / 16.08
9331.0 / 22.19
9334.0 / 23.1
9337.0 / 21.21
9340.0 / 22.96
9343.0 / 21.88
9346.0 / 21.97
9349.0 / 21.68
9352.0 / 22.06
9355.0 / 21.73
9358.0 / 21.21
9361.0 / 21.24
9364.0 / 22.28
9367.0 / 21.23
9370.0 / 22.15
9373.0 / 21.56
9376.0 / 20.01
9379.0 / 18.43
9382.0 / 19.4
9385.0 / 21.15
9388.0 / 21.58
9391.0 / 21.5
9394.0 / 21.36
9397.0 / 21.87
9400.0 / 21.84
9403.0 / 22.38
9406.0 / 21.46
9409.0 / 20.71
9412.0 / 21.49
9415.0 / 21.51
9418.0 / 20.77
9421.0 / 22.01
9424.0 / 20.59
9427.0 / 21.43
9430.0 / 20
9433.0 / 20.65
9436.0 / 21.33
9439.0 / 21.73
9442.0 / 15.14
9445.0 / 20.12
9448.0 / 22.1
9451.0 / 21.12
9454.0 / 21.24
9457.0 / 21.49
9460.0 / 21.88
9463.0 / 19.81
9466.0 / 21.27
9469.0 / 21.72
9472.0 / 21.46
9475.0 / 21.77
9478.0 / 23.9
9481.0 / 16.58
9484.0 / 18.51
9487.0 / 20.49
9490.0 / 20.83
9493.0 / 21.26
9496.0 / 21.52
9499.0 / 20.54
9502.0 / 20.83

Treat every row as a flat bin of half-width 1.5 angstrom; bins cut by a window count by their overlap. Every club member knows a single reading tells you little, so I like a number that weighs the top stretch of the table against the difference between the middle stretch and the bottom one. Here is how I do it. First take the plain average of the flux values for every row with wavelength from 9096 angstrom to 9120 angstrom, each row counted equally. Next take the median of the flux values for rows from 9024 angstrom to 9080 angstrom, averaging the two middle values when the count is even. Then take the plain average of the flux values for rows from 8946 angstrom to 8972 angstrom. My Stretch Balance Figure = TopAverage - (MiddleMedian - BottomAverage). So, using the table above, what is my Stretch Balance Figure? 23.5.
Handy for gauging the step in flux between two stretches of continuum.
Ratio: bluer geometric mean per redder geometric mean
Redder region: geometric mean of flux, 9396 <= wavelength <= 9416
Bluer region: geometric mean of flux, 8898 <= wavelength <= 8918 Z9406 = 1.10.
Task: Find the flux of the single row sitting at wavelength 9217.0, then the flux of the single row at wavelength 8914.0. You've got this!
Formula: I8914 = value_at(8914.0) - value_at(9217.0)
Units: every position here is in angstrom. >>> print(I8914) 1.1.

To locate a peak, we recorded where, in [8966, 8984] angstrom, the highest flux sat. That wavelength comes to 8974.0 angstrom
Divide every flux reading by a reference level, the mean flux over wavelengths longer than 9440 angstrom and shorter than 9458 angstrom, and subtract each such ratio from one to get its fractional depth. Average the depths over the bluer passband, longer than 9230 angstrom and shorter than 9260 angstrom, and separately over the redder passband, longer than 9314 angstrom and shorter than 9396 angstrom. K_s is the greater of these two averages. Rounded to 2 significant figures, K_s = -0.047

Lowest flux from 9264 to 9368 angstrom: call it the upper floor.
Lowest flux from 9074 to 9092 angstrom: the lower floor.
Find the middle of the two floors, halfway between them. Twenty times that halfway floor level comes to 391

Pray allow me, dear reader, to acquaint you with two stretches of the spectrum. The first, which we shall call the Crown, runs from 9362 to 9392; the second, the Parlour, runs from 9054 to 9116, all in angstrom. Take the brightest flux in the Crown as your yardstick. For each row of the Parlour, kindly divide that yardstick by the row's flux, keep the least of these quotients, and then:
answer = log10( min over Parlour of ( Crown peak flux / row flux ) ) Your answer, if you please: -0.032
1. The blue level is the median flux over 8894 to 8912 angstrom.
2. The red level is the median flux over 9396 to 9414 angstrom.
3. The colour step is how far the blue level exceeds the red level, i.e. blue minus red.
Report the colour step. 2.21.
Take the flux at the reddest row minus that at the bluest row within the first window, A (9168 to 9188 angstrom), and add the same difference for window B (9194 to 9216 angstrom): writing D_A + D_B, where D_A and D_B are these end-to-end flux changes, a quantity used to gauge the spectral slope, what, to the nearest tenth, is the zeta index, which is -1.1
